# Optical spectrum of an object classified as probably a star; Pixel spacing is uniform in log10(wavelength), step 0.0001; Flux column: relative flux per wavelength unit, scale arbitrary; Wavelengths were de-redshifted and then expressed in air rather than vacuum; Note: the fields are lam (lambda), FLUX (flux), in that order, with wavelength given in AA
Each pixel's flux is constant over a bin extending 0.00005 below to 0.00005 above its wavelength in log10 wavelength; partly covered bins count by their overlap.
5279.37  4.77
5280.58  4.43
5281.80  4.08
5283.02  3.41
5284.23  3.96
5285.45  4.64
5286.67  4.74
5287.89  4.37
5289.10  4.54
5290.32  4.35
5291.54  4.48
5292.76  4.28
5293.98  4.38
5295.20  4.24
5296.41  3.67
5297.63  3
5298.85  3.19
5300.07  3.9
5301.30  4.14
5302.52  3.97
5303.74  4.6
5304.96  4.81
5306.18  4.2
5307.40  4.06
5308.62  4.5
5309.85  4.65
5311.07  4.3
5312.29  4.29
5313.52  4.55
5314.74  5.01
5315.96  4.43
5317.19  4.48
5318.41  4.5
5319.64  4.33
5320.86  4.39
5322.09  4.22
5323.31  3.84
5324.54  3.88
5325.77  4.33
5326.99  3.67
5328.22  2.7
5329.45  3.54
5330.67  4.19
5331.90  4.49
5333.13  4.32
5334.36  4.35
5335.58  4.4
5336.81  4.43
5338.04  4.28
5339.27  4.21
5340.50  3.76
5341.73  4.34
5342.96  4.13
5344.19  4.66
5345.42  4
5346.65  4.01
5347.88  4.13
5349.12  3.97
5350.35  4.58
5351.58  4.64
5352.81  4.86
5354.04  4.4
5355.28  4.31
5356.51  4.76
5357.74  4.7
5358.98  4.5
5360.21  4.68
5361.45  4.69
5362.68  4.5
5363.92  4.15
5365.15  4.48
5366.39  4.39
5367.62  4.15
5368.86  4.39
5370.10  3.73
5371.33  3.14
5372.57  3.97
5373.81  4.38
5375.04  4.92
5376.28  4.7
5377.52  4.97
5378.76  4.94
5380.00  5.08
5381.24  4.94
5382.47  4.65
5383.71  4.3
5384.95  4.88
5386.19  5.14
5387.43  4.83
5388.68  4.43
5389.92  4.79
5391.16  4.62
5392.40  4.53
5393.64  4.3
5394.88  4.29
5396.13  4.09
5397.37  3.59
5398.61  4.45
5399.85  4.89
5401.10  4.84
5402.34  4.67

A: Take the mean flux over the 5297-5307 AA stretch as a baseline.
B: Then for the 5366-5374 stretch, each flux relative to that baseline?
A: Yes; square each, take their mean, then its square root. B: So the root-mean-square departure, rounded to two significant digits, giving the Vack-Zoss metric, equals 0.43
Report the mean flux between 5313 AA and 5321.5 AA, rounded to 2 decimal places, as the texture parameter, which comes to 4.53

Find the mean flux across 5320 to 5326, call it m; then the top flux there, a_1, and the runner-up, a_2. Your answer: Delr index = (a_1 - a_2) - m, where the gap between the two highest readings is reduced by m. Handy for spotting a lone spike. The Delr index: -4.07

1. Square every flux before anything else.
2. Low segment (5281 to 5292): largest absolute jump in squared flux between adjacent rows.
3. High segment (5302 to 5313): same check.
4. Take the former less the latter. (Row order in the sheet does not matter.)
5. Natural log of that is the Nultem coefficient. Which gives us -1.0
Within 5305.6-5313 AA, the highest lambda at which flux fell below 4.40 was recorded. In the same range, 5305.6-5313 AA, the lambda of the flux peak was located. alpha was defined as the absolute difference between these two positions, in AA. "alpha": 2.4 AA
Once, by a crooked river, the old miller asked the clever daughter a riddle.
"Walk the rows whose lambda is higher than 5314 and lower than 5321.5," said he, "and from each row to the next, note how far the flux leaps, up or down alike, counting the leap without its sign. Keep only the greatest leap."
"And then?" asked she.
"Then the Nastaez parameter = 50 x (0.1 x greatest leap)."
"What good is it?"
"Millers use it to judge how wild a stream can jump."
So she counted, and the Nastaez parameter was 2.9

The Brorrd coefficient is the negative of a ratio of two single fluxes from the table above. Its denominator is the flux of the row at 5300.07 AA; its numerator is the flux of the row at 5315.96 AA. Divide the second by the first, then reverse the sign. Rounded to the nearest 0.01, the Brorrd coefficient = -1.14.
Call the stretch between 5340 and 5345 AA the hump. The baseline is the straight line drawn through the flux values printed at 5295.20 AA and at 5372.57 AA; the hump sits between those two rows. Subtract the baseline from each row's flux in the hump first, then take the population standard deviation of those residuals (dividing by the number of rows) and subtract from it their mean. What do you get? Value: 0.18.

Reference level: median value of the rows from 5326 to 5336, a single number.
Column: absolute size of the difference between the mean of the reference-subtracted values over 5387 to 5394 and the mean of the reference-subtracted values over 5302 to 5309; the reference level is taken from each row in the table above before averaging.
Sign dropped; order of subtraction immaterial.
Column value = 0.23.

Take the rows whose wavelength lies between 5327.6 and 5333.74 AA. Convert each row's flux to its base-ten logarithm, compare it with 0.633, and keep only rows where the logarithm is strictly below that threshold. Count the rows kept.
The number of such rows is 3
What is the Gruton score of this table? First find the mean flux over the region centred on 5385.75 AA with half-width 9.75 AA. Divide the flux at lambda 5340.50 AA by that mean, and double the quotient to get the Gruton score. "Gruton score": 1.596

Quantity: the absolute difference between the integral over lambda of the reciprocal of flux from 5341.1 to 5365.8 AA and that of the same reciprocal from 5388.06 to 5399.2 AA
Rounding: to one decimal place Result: 3.0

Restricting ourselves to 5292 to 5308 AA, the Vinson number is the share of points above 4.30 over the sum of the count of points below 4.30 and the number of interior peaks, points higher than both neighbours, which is 0.018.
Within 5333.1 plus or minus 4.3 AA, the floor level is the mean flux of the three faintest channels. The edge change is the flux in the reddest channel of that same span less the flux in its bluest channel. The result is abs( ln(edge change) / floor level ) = 0.03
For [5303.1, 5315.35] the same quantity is 0.21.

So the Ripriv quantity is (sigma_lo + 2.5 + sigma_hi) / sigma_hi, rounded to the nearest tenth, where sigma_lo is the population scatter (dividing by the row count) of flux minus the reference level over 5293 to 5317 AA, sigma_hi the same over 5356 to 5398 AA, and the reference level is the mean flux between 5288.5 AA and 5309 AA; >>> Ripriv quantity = 8.0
